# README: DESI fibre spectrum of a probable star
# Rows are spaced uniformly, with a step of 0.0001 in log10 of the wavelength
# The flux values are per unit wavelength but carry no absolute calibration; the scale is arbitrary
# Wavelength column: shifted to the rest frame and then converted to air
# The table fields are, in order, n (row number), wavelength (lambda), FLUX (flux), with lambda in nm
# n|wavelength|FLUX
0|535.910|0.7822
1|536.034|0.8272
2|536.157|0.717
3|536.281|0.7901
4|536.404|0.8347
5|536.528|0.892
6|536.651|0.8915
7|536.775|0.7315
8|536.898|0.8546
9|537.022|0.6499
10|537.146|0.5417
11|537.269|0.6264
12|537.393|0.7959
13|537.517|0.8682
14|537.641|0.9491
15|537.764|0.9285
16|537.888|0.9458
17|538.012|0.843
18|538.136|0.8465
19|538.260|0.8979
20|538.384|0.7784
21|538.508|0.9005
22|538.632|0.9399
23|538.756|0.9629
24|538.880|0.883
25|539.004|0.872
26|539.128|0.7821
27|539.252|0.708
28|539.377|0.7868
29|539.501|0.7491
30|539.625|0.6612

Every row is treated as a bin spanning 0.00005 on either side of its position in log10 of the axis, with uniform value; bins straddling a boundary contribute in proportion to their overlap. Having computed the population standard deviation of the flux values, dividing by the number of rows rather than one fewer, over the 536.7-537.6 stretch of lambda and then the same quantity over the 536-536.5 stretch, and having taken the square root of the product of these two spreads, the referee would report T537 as 0.073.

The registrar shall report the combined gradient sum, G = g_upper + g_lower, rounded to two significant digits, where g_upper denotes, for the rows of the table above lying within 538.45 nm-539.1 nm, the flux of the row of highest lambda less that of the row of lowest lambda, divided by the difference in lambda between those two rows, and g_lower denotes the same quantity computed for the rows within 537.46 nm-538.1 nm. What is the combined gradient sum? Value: -0.11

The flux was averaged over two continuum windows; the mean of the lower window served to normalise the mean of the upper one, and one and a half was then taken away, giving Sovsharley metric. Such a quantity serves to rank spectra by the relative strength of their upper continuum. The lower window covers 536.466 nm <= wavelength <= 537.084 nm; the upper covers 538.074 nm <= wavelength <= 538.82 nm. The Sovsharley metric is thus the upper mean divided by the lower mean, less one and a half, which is -0.40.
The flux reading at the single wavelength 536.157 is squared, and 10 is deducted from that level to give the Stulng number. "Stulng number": -9.49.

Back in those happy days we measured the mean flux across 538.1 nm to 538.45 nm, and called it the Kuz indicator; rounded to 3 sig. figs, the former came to 0.841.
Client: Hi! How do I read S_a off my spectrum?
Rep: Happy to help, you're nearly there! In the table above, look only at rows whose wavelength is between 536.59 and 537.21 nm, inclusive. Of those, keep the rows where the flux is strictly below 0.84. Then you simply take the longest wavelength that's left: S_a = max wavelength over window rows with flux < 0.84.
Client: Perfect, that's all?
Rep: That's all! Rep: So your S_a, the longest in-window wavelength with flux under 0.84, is 537.146 nm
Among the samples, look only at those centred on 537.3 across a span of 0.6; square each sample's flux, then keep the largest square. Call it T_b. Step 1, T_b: 0.75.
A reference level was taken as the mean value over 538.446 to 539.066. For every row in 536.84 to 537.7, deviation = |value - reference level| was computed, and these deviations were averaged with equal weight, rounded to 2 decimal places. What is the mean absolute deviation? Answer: 0.17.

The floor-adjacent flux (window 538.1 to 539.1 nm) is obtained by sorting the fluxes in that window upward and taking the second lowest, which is 0.8465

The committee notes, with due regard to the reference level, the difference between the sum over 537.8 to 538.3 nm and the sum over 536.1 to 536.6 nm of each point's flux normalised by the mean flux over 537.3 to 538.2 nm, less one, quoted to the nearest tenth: 0.3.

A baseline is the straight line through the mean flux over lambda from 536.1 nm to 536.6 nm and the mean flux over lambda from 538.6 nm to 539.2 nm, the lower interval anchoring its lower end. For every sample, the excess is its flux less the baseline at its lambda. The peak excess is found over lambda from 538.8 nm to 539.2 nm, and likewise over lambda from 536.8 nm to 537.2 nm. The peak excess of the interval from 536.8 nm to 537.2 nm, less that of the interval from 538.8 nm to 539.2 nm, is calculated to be 0.03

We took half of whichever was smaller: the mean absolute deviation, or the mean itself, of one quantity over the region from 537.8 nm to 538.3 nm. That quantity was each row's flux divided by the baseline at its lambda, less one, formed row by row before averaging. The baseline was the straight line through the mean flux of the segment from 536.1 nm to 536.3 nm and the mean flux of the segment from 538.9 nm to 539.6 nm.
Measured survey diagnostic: 0.025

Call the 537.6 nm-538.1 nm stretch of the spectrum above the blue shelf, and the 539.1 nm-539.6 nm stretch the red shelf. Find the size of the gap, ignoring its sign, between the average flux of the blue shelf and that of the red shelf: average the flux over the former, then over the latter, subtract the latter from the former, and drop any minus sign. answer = 0.16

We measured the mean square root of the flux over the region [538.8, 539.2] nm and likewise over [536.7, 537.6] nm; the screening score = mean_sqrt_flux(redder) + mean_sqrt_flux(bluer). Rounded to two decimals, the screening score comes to 1.77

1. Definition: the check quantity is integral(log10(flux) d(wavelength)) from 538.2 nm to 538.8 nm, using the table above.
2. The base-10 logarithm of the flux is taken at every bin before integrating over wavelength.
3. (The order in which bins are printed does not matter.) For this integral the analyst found -0.030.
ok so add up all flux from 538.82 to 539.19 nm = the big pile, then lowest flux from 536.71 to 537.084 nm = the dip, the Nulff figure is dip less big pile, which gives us -1.89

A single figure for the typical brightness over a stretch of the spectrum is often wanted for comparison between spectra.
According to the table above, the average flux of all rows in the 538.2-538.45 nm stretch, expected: 0.84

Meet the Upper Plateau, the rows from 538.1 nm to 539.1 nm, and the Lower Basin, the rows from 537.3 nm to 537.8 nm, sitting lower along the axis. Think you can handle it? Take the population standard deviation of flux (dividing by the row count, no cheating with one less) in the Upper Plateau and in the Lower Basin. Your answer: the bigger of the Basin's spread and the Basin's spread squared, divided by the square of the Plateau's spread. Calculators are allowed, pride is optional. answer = 21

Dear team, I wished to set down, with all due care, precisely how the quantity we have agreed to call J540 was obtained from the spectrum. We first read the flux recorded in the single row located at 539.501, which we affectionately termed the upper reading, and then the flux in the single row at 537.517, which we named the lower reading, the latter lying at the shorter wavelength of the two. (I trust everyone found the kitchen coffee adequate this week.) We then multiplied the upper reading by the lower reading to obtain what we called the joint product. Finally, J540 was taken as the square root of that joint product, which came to 0.806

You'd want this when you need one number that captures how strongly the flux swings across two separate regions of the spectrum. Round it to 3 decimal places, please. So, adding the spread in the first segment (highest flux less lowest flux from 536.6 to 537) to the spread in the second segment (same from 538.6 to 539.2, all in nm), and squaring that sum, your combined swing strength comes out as 0.116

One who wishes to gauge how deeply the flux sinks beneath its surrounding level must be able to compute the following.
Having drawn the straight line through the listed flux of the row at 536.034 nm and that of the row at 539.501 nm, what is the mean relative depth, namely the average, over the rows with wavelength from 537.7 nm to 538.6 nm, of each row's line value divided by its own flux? 0.89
